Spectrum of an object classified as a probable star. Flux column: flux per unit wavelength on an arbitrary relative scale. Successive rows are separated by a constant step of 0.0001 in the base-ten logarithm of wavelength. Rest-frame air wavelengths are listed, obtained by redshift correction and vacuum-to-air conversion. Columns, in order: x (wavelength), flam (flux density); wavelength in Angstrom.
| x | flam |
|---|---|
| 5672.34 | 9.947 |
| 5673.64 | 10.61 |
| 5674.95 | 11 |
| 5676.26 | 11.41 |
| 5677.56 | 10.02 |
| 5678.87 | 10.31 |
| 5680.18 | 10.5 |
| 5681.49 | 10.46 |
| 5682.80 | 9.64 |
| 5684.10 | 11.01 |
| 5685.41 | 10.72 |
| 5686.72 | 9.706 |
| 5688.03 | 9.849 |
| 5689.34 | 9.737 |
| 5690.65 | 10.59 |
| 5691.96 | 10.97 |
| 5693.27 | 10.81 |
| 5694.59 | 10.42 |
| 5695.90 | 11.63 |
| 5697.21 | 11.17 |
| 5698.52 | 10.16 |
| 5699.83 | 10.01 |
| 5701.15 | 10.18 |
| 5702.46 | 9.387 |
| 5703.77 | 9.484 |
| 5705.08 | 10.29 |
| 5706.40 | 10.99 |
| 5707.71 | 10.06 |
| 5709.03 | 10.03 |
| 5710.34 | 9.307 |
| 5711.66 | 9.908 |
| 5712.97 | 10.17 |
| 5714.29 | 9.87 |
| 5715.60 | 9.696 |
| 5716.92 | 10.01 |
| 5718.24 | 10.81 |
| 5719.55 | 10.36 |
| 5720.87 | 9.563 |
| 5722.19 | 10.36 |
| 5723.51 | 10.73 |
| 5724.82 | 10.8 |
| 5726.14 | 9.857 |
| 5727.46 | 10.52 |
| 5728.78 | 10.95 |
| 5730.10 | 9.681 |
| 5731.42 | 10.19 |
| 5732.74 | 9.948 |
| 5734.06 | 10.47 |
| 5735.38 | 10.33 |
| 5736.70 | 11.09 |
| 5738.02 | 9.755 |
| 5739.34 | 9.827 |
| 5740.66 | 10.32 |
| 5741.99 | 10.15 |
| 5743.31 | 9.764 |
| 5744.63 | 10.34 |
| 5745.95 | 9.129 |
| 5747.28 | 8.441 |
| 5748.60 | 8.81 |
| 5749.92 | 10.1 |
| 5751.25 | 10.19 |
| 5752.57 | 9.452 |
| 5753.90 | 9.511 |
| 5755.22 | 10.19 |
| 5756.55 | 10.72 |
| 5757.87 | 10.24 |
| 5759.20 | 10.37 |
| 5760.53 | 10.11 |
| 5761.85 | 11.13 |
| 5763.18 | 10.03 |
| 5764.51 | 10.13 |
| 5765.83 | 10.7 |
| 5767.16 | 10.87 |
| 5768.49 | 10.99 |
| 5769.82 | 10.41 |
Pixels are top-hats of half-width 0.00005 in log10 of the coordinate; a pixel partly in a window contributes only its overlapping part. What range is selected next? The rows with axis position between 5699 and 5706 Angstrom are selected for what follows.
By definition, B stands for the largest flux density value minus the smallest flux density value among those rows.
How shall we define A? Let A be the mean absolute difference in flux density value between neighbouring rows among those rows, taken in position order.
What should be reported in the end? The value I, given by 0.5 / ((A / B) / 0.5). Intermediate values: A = 0.47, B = 0.9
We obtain 0.48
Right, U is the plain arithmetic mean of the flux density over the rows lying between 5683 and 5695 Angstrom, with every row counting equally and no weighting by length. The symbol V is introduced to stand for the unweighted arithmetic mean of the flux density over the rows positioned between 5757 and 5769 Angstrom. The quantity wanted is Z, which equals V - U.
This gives 0.08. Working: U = 10.42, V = 10.5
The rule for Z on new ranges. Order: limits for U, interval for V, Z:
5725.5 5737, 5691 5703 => 0.19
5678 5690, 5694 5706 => 0.09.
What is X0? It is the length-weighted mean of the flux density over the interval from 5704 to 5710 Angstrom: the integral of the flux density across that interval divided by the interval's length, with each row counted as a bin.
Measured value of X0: 10.2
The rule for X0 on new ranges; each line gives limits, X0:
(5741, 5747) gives 9.8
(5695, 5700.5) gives 10.7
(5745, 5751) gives 9.2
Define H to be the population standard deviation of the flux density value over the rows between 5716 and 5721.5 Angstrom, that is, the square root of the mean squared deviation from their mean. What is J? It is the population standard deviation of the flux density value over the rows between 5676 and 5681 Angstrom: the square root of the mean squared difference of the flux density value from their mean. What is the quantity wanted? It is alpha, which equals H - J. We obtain -0.06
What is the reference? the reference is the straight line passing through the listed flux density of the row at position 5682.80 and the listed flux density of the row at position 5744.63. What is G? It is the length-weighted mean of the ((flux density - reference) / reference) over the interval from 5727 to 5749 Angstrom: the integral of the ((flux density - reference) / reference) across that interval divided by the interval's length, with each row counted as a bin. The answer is -0.026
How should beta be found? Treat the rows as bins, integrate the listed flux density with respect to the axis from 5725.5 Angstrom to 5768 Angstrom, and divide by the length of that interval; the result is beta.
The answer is 10.1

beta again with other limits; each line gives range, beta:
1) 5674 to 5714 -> 10.3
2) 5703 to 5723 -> 10.1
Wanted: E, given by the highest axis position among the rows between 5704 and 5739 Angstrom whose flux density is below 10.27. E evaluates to 5738.02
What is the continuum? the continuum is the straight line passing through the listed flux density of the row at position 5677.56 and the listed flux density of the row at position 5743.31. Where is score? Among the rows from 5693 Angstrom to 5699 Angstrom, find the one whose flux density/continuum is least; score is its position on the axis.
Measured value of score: 5698.52 Angstrom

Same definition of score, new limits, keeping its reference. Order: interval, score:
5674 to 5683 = 5682.80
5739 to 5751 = 5747.28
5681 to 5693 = 5682.80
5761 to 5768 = 5763.18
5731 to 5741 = 5738.02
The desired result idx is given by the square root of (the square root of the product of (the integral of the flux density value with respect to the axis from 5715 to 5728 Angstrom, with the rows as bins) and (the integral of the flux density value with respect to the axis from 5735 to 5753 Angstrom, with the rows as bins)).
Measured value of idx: 12.4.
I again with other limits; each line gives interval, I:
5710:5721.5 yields 0.81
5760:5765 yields 0.37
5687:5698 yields 0.93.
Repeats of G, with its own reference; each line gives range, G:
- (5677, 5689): 0.061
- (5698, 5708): 0.020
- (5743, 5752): -0.081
